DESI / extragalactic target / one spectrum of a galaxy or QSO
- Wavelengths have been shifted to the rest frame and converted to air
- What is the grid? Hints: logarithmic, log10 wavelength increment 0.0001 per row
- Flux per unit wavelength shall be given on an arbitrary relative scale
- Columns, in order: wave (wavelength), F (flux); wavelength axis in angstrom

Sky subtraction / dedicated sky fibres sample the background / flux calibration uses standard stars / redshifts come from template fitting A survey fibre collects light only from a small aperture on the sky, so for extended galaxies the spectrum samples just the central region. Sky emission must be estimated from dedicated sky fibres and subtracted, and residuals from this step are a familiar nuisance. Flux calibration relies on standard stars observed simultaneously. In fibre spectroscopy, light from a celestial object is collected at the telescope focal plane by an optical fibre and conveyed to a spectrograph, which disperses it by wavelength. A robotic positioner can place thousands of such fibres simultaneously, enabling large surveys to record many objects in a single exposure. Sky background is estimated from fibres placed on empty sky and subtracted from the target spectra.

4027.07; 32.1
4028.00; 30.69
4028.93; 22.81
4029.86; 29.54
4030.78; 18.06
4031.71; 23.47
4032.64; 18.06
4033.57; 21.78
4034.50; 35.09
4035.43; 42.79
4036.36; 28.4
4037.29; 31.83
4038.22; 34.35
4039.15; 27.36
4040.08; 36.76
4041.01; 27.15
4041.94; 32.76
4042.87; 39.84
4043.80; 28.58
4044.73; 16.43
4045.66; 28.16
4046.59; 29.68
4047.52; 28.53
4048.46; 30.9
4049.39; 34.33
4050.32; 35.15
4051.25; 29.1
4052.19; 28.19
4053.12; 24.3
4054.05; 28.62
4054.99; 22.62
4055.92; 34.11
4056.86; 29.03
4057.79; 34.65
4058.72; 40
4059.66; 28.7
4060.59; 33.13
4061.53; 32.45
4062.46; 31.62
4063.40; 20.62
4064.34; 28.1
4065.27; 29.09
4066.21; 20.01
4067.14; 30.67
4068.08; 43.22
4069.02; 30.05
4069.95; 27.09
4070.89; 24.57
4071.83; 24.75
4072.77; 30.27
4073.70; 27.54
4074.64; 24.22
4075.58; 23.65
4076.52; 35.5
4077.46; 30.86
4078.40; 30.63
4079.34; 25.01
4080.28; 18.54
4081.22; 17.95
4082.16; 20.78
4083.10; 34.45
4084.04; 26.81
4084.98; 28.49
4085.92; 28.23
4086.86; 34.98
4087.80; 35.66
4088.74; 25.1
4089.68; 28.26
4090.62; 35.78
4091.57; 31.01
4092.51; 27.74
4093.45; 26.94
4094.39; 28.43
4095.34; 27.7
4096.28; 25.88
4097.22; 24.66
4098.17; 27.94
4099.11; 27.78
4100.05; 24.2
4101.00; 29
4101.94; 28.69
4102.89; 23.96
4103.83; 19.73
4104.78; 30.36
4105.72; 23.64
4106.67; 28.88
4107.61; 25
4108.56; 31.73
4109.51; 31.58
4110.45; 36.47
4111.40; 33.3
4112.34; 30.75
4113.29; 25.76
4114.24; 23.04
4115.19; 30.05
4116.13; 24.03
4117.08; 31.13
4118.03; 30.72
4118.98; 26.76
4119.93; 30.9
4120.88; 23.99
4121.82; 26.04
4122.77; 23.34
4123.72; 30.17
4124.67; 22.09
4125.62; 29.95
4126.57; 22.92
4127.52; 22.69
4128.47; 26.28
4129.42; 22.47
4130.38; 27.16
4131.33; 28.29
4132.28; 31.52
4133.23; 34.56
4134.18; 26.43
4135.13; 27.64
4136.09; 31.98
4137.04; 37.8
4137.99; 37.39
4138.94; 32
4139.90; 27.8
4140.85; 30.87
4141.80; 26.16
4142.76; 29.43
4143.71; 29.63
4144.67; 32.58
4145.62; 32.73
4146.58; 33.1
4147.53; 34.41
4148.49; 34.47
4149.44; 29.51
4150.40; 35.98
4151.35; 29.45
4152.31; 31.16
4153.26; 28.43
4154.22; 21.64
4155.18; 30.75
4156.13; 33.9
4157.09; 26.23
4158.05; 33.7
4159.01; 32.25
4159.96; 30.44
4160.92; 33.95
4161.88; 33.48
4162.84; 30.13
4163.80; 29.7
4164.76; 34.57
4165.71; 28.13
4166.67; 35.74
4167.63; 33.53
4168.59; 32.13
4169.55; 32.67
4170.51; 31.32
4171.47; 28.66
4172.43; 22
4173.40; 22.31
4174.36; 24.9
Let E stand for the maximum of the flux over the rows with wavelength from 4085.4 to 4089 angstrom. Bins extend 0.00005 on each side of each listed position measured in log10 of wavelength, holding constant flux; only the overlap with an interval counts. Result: 35.66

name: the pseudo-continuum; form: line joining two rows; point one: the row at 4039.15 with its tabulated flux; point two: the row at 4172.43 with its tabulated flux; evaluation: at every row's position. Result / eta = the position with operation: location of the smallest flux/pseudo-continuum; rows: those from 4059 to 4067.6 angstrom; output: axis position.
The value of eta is 4066.21 angstrom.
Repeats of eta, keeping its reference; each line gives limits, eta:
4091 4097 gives 4096.28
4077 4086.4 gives 4081.22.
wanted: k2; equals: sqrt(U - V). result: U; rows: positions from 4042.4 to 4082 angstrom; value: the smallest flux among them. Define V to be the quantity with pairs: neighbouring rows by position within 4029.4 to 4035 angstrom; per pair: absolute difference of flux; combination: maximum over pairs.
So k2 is 1.77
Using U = 16.43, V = 13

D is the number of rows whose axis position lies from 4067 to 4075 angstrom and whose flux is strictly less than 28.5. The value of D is 5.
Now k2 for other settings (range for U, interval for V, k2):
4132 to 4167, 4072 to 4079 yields 3.13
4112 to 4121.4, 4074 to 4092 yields 3.06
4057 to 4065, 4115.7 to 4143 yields 3.53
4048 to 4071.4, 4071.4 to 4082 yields 2.86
